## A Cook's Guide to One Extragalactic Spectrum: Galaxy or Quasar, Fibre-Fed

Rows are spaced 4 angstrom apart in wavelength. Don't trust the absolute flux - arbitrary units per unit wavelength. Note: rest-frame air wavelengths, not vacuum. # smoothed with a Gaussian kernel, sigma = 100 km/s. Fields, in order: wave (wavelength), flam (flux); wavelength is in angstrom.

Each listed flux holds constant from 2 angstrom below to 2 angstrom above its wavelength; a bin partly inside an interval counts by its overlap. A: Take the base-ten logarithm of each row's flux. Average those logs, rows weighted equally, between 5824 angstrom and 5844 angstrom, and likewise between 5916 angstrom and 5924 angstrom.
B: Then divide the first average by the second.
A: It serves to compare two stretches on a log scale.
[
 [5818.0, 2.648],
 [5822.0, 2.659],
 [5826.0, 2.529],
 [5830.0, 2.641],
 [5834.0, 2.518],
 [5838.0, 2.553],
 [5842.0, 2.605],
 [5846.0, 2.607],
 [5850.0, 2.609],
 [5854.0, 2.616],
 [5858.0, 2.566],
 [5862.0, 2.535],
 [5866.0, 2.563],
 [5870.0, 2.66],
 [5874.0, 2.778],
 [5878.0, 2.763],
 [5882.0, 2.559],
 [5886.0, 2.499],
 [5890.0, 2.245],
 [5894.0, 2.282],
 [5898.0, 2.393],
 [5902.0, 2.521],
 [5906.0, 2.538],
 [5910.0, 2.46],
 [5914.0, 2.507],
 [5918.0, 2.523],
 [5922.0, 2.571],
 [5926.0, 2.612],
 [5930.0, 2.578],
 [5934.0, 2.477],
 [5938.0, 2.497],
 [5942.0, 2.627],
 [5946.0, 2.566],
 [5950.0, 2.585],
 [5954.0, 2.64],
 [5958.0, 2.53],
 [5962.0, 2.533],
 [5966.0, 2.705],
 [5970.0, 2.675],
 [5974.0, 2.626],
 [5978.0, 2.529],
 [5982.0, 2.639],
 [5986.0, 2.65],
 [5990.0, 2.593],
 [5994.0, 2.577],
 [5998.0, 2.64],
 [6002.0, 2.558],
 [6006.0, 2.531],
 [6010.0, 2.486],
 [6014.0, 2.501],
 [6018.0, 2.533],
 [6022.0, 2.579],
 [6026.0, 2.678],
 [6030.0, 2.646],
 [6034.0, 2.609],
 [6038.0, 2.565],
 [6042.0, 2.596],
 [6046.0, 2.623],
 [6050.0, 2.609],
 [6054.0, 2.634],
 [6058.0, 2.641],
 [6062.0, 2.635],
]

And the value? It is 1.01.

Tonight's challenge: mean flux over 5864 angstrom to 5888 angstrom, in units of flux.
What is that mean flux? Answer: 2.64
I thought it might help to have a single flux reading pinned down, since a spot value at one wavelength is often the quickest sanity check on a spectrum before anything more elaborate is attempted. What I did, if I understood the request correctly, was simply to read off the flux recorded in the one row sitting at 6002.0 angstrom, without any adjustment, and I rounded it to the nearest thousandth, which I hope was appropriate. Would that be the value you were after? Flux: 2.558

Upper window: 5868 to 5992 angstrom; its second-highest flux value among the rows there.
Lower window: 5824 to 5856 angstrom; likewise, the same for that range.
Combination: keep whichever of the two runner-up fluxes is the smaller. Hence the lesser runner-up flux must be 2.616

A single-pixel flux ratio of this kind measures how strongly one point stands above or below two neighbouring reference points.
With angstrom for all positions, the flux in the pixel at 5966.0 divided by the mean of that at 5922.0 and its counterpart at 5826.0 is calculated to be 1.06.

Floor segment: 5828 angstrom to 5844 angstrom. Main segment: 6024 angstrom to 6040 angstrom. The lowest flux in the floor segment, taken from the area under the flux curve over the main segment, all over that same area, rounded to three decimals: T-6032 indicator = 0.940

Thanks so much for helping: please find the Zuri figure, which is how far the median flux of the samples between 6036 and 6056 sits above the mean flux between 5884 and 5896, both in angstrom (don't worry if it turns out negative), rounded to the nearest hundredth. 0.27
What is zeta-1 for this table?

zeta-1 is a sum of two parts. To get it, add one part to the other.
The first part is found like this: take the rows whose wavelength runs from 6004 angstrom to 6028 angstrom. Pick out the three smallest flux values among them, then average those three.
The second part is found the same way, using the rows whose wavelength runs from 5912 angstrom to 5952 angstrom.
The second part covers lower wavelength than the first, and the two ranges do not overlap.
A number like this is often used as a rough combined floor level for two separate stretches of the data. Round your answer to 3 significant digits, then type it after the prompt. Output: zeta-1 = 5.00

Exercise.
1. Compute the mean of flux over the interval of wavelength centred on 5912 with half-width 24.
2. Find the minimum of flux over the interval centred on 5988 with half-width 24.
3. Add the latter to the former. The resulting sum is 4.96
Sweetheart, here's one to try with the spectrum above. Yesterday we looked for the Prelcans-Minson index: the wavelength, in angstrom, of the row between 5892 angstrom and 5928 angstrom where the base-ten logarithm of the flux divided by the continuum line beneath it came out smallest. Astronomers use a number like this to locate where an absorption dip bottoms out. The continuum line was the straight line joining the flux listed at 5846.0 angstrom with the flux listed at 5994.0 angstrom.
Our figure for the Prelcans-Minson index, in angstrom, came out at 5894.0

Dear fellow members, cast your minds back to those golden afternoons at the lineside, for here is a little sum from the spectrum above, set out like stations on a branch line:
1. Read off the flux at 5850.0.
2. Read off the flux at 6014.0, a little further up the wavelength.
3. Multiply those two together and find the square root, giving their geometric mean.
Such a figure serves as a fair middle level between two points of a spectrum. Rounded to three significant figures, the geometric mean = 2.55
